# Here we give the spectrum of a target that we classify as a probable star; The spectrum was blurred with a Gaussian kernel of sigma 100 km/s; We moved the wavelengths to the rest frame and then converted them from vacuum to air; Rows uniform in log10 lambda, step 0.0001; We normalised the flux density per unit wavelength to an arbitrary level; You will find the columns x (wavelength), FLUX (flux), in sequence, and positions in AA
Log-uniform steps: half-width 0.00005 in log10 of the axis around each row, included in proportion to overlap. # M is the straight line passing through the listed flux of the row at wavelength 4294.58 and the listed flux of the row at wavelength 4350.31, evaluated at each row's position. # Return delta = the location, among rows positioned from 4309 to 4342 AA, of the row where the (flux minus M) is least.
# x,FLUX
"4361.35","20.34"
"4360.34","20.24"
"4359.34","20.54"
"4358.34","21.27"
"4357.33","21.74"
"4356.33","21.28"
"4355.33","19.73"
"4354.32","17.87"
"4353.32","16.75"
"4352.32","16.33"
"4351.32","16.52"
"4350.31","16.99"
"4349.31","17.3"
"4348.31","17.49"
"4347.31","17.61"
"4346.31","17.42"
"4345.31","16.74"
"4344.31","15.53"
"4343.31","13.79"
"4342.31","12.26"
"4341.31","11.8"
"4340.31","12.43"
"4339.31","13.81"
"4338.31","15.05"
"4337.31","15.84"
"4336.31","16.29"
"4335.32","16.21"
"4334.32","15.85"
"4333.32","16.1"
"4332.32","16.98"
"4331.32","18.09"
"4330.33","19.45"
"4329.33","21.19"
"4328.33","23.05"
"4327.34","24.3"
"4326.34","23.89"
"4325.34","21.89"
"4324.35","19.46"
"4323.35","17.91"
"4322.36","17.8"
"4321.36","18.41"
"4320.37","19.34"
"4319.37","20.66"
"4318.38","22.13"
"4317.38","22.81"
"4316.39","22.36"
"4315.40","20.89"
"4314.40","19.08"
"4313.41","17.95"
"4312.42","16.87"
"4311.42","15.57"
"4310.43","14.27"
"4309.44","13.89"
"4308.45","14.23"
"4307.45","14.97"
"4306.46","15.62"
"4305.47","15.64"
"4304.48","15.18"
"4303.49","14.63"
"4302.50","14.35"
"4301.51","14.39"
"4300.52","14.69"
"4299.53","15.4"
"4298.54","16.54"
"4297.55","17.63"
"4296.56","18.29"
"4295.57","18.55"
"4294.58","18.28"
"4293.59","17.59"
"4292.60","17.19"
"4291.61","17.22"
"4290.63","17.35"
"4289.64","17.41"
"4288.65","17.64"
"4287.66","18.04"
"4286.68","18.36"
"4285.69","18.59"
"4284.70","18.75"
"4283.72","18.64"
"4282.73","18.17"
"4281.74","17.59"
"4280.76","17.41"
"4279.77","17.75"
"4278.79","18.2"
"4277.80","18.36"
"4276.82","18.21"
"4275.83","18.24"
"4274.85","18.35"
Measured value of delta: 4341.31 AA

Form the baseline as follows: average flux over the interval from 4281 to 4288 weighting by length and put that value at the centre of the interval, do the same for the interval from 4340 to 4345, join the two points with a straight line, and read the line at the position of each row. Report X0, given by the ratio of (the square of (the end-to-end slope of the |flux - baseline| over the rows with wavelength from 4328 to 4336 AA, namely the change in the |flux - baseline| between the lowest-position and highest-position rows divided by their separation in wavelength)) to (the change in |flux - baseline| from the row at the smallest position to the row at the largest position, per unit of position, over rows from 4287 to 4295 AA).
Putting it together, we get 6.6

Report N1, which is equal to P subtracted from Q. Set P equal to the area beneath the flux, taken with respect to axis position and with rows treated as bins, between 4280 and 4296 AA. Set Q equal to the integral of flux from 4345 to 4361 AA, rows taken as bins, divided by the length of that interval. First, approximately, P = 287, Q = 18.5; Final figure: -268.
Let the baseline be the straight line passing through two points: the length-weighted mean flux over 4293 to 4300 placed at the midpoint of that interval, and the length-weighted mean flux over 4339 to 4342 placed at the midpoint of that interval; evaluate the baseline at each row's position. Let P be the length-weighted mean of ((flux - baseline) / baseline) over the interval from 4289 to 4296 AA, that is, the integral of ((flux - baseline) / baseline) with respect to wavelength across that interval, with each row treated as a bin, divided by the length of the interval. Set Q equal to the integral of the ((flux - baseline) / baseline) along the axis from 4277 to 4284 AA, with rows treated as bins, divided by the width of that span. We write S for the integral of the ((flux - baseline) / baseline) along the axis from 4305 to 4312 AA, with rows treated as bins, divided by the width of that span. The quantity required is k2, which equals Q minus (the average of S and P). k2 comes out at -0.02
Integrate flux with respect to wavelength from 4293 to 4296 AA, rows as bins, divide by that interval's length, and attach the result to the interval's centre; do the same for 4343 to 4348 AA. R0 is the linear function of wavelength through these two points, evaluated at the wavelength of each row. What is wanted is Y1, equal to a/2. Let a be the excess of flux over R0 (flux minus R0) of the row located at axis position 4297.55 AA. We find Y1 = -0.2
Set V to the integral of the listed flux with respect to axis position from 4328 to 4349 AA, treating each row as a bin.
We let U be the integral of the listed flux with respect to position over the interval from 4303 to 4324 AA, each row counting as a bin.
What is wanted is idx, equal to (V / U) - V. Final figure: -341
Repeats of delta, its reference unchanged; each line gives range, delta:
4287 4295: 4292.60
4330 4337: 4334.32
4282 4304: 4302.50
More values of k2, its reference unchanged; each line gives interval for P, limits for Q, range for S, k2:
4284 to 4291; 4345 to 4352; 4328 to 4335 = 0.30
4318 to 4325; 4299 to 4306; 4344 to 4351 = -0.49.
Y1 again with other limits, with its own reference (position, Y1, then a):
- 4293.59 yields -0.3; -0.5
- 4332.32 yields 0.1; 0.2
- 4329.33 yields 2.1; 4.3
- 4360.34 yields 2.2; 4.4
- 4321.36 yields 0.6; 1.2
